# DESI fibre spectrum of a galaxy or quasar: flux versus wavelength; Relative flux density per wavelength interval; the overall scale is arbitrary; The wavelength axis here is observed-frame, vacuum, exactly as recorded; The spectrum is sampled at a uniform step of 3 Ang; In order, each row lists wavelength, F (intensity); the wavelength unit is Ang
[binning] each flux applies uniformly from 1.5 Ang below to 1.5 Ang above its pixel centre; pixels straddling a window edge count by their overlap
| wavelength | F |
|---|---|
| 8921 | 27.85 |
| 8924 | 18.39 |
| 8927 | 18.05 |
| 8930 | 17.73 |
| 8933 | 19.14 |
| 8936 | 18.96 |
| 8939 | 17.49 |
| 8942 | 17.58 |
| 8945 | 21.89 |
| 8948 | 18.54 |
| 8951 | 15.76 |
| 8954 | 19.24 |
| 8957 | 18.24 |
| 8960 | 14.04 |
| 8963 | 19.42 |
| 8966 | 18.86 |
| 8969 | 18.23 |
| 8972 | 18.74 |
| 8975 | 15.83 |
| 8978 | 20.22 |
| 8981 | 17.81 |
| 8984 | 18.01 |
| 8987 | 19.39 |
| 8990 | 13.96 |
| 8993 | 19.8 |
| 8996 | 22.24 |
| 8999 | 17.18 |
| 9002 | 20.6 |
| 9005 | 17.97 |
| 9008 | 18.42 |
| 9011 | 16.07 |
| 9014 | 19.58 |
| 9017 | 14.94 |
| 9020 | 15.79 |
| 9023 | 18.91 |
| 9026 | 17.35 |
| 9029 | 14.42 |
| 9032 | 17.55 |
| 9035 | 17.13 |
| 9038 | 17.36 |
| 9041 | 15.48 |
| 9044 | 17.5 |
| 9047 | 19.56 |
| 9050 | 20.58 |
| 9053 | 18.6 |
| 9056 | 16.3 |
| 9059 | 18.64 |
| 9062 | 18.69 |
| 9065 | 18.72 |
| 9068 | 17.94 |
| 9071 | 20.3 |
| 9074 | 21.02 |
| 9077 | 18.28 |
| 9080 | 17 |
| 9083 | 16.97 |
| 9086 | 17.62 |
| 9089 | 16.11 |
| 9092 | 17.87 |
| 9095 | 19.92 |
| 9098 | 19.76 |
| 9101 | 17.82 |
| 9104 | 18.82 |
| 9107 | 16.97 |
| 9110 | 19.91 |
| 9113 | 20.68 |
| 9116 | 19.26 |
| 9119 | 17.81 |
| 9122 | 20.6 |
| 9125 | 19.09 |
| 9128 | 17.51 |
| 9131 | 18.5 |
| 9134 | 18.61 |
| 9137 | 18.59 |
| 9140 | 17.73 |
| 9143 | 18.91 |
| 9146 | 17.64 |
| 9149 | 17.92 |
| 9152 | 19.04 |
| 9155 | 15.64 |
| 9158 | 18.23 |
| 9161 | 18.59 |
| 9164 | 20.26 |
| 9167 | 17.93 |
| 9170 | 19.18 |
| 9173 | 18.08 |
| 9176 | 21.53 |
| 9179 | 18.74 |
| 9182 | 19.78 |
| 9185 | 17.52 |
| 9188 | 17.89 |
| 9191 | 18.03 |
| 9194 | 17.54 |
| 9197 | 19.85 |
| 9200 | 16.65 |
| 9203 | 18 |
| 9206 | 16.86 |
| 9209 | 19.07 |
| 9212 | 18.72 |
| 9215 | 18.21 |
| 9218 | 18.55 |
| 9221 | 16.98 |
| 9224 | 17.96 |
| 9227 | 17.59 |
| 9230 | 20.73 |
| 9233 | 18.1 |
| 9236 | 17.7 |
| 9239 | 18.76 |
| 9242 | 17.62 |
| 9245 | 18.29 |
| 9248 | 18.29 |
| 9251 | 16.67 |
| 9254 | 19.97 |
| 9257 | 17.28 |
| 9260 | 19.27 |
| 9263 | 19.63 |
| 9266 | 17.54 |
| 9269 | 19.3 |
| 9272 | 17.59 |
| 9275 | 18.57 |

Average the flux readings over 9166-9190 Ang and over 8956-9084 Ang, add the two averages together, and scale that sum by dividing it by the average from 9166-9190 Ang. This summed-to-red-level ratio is 1.96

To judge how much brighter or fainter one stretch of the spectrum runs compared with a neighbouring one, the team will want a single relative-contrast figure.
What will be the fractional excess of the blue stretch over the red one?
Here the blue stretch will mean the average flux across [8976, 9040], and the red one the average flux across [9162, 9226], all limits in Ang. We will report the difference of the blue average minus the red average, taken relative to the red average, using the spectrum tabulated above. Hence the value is -0.03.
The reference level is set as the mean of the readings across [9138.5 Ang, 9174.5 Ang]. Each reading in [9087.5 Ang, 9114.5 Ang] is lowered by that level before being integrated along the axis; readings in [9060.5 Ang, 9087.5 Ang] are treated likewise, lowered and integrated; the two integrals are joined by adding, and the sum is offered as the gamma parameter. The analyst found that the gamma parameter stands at 17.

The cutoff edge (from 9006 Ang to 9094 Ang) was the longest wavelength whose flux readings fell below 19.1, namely 9092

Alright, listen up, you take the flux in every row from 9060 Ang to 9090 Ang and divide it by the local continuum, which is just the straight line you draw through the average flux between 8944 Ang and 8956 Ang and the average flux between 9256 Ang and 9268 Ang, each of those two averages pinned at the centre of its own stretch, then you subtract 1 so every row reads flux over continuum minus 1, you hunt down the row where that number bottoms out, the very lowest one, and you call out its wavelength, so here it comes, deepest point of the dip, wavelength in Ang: 9089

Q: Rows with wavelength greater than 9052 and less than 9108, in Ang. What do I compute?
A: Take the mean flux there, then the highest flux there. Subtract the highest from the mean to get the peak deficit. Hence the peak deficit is -2.7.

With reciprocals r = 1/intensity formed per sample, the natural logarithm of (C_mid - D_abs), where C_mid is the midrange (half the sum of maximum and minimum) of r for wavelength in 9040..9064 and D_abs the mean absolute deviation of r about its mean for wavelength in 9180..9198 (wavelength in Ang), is -2.92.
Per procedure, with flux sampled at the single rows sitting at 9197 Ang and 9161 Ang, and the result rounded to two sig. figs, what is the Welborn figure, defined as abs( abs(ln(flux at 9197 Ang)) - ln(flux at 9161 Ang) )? 0.066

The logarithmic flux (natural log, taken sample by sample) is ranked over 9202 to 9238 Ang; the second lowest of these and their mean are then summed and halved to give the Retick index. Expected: 2.87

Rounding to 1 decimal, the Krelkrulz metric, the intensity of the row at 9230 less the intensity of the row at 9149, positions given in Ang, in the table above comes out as 2.8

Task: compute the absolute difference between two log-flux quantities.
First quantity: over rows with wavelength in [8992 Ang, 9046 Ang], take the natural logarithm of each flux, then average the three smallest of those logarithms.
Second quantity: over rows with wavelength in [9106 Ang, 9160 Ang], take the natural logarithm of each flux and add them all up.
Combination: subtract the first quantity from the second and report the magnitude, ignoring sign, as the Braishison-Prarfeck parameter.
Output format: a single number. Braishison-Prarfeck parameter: 49.8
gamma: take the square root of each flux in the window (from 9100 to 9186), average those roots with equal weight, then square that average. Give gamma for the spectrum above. 18.6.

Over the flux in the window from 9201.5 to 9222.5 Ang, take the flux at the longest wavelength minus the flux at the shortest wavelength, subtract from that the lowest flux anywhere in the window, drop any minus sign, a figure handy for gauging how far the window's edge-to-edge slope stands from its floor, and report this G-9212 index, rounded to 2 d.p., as 17.88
